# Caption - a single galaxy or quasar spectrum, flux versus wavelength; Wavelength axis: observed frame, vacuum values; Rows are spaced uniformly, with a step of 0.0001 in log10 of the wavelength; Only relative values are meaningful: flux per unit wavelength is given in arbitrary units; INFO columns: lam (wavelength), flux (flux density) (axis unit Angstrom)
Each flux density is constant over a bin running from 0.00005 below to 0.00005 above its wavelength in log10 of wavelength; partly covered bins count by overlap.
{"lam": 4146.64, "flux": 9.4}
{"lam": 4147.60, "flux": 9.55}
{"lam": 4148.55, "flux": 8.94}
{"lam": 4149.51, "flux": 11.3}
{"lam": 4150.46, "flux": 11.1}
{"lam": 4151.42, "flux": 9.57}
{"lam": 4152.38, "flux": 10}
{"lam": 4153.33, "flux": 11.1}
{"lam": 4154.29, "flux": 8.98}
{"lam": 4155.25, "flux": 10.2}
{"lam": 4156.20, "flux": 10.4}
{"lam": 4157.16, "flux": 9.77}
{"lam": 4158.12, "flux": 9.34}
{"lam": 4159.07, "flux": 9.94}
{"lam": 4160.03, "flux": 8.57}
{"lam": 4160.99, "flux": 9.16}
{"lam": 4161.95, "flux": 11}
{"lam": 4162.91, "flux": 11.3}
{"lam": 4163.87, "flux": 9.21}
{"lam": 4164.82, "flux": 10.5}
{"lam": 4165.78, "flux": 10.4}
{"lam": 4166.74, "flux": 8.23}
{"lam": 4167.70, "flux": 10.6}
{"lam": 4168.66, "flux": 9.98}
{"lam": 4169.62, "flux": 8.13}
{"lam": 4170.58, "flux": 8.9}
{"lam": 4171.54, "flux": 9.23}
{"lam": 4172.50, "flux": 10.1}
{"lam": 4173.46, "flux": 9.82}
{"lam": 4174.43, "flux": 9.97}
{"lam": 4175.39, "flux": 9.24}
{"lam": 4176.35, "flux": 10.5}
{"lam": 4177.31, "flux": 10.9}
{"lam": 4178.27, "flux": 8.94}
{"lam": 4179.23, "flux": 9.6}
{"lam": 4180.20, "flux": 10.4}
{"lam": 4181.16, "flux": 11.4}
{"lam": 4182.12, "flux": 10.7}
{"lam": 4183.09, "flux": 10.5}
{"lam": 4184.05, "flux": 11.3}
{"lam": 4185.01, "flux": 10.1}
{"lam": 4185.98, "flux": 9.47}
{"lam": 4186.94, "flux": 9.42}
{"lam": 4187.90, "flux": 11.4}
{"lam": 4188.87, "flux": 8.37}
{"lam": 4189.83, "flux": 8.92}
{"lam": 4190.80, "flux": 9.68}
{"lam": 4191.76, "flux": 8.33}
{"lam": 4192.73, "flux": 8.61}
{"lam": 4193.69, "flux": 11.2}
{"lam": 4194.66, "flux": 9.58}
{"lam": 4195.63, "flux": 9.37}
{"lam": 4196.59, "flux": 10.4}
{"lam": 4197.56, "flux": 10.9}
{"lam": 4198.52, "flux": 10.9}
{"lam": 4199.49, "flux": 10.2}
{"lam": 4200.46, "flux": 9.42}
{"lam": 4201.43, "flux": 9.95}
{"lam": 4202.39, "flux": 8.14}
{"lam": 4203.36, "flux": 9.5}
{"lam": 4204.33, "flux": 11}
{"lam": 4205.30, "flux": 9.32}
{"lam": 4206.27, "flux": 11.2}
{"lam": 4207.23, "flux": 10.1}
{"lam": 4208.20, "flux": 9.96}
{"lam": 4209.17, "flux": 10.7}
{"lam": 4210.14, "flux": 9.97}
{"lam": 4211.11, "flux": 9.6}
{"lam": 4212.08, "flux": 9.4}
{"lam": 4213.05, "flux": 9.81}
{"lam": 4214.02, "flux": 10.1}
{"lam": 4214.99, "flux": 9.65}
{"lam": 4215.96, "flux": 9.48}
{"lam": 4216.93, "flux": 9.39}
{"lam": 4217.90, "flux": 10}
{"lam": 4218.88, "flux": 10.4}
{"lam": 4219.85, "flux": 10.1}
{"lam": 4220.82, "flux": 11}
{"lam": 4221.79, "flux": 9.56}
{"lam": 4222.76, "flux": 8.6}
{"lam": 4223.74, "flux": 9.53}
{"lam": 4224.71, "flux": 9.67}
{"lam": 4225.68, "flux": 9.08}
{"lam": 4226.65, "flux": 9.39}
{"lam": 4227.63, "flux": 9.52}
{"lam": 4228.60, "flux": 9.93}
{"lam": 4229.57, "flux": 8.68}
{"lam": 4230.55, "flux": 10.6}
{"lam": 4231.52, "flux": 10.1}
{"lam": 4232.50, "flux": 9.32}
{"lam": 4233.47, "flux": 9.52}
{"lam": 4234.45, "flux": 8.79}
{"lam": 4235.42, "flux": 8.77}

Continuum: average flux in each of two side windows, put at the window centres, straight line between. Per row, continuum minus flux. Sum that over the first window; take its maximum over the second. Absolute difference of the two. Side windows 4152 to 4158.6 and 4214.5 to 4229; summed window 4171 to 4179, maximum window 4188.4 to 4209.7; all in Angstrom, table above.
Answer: 1.2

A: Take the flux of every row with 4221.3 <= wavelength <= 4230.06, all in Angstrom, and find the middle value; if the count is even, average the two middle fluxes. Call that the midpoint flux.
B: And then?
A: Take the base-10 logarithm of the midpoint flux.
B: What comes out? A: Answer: 0.98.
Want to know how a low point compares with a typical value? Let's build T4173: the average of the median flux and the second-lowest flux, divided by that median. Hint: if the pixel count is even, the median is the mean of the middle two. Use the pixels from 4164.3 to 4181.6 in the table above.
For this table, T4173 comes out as 0.91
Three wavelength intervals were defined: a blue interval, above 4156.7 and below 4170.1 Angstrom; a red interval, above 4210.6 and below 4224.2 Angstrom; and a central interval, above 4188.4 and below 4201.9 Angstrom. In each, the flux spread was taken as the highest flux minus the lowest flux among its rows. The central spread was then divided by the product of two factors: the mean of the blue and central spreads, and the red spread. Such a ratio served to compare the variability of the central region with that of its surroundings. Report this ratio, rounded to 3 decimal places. 0.396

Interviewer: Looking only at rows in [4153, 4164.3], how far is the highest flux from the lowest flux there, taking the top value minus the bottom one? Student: 2.73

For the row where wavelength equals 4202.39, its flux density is 8.14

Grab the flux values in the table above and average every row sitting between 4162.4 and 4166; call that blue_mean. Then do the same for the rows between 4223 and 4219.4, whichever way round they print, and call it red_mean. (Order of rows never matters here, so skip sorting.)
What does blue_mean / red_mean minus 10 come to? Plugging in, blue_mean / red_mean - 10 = -8.95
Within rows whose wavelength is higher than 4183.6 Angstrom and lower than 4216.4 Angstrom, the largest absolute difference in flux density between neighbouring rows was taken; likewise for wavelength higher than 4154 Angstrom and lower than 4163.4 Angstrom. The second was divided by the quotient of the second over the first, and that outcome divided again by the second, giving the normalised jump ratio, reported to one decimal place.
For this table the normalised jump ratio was 1.6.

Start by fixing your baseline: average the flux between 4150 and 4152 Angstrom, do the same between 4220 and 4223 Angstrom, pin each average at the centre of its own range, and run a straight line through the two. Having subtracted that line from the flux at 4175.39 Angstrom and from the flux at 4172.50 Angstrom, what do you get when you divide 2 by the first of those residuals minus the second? -2.4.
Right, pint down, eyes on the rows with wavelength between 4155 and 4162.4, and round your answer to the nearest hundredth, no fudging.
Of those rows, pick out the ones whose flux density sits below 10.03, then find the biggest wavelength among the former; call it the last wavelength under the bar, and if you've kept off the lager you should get 4160.99 Angstrom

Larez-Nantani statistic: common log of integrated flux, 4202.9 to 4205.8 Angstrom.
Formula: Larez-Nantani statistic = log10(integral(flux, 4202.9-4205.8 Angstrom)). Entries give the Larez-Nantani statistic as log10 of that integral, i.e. 1.46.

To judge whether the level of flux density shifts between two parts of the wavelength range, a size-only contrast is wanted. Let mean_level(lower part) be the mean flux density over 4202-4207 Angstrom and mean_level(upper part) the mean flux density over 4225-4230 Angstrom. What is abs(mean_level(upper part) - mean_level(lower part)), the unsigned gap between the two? 0.5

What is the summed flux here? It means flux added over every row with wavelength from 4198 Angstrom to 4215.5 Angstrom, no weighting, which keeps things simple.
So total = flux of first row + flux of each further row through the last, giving 179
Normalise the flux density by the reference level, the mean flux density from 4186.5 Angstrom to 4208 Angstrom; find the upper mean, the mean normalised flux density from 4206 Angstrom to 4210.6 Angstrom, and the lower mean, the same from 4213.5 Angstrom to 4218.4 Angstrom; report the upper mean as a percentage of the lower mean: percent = 107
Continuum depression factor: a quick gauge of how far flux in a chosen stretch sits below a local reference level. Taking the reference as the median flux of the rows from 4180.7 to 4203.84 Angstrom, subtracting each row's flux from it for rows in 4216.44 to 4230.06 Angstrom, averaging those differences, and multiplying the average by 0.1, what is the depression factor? 0.018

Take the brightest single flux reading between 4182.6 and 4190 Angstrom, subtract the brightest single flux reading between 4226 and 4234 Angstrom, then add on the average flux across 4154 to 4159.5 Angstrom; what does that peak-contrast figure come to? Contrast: 10.6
